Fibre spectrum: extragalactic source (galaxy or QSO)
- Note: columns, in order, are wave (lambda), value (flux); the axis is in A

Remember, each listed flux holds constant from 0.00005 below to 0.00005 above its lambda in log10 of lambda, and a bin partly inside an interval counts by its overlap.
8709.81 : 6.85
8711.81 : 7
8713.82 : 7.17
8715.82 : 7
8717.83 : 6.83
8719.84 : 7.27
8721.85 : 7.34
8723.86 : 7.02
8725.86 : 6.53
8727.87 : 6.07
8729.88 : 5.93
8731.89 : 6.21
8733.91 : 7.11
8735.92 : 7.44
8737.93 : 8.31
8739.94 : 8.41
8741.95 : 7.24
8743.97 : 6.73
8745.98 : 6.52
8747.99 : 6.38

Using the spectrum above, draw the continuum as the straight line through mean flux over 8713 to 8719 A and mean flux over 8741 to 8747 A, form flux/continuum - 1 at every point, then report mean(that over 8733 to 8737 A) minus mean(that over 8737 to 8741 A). -0.16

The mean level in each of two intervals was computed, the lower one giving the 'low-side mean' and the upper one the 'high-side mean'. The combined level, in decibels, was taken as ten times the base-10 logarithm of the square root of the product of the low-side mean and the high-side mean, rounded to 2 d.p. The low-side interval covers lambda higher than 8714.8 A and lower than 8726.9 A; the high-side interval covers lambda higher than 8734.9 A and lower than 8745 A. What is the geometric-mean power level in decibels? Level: 8.64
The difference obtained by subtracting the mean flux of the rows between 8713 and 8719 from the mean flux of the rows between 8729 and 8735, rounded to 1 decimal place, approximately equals -0.6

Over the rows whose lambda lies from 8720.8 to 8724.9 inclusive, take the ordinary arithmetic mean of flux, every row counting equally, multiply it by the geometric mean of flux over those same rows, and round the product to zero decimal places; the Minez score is 52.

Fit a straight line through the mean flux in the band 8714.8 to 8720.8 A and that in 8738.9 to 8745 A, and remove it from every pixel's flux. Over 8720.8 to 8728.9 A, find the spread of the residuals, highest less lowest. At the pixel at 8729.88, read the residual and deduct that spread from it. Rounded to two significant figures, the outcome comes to -2.7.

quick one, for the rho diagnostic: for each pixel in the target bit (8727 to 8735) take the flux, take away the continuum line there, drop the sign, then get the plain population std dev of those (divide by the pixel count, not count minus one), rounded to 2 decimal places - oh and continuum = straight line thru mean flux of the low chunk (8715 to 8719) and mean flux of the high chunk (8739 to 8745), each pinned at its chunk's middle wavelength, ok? 0.42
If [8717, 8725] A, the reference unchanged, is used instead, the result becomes 0.12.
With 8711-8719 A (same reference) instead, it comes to 0.09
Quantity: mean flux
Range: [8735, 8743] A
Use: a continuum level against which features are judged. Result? 7.8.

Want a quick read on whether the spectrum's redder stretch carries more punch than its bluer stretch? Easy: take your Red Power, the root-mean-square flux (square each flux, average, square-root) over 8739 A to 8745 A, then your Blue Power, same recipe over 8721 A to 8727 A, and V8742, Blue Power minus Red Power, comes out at -0.5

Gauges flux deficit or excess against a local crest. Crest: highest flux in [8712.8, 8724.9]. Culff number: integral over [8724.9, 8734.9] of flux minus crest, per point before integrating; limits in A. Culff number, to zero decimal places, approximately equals -10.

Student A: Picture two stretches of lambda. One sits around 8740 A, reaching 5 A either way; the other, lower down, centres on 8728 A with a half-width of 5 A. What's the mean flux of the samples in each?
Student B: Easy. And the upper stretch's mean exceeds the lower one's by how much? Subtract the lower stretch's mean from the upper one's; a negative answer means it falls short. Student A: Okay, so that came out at 1.3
